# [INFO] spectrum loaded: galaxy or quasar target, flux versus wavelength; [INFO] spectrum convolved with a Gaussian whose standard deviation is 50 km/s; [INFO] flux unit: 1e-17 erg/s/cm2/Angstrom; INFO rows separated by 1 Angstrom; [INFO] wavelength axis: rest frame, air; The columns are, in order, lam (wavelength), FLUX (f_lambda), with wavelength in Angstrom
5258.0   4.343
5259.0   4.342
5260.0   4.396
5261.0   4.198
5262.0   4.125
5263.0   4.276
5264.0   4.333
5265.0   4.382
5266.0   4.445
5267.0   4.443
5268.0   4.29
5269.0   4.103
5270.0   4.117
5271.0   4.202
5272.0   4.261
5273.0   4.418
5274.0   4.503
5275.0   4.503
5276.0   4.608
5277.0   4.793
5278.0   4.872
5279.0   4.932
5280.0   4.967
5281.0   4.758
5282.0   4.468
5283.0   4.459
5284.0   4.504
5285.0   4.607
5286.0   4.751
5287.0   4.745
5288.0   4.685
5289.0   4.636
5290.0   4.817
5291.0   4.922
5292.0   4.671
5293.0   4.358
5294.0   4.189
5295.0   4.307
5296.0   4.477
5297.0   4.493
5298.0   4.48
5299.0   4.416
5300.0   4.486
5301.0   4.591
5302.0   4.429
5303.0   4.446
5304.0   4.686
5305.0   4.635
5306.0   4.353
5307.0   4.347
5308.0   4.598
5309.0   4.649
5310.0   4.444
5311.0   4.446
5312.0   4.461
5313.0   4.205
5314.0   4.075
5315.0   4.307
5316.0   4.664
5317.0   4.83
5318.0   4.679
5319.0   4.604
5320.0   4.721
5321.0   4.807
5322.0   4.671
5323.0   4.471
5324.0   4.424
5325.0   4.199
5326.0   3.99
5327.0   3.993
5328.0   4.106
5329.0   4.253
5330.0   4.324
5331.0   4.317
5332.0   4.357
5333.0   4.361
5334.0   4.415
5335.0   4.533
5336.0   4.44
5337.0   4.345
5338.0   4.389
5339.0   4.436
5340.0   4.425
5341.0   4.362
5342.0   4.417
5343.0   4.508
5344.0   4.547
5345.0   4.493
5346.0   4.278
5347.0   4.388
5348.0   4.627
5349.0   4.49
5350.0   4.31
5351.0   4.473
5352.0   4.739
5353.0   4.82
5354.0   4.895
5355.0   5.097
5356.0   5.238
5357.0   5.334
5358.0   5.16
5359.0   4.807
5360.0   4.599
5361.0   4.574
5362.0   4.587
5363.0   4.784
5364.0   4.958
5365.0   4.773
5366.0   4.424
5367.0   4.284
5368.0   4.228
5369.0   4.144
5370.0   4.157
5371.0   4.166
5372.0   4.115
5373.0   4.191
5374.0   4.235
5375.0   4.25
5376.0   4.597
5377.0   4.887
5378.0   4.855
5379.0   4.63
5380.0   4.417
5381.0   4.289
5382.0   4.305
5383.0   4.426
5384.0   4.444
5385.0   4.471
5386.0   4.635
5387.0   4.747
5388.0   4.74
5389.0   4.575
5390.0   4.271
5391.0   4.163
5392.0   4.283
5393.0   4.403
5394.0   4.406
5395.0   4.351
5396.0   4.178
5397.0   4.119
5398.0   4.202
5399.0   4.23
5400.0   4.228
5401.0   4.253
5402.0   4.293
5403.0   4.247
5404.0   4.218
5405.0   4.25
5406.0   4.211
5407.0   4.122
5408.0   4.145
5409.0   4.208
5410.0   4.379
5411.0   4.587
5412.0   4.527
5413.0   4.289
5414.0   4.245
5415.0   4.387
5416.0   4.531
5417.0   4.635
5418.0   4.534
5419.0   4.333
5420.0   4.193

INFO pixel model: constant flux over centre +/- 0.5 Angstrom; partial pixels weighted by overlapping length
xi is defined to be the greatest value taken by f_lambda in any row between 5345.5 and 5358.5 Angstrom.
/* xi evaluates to 5.334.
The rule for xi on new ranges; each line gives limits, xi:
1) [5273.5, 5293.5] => 4.967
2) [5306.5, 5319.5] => 4.83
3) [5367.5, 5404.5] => 4.887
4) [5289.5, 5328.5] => 4.922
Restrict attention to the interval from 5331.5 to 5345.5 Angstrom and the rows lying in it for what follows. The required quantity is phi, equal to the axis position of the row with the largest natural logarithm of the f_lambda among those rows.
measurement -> 5344.0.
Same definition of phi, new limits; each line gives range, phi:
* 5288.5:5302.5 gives 5291.0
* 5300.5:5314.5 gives 5304.0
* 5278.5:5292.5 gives 5280.0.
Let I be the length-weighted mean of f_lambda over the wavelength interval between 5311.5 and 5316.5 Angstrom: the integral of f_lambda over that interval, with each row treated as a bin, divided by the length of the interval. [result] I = 4.34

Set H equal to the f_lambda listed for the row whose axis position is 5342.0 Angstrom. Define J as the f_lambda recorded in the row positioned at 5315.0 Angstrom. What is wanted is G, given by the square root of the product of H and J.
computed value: 4.36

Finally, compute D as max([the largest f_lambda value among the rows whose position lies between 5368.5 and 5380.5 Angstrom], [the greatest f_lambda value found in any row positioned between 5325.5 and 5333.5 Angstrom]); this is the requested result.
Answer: 4.89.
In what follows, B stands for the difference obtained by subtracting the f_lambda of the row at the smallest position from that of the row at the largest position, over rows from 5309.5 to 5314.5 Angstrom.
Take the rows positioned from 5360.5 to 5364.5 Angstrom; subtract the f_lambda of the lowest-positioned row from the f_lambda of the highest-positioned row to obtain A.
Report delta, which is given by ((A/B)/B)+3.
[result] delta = 5.8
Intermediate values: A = 0.4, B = -0.4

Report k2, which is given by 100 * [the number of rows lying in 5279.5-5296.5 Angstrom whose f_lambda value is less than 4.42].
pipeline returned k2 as 300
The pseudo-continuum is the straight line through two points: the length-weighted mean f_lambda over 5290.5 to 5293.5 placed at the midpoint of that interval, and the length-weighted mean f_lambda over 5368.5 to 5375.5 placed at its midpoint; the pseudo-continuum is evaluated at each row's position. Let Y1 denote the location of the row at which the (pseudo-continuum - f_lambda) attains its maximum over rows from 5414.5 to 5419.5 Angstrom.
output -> 5419.0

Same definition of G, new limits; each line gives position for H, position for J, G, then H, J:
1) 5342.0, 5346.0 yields 4.35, 4.417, 4.278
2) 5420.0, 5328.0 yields 4.15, 4.193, 4.106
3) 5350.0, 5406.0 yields 4.26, 4.31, 4.211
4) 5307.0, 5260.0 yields 4.37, 4.347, 4.396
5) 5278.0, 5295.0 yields 4.58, 4.872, 4.307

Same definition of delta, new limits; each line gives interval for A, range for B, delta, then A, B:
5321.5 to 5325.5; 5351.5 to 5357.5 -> 1.7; -0.5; 0.6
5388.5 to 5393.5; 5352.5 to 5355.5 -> 0.8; -0.2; 0.3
